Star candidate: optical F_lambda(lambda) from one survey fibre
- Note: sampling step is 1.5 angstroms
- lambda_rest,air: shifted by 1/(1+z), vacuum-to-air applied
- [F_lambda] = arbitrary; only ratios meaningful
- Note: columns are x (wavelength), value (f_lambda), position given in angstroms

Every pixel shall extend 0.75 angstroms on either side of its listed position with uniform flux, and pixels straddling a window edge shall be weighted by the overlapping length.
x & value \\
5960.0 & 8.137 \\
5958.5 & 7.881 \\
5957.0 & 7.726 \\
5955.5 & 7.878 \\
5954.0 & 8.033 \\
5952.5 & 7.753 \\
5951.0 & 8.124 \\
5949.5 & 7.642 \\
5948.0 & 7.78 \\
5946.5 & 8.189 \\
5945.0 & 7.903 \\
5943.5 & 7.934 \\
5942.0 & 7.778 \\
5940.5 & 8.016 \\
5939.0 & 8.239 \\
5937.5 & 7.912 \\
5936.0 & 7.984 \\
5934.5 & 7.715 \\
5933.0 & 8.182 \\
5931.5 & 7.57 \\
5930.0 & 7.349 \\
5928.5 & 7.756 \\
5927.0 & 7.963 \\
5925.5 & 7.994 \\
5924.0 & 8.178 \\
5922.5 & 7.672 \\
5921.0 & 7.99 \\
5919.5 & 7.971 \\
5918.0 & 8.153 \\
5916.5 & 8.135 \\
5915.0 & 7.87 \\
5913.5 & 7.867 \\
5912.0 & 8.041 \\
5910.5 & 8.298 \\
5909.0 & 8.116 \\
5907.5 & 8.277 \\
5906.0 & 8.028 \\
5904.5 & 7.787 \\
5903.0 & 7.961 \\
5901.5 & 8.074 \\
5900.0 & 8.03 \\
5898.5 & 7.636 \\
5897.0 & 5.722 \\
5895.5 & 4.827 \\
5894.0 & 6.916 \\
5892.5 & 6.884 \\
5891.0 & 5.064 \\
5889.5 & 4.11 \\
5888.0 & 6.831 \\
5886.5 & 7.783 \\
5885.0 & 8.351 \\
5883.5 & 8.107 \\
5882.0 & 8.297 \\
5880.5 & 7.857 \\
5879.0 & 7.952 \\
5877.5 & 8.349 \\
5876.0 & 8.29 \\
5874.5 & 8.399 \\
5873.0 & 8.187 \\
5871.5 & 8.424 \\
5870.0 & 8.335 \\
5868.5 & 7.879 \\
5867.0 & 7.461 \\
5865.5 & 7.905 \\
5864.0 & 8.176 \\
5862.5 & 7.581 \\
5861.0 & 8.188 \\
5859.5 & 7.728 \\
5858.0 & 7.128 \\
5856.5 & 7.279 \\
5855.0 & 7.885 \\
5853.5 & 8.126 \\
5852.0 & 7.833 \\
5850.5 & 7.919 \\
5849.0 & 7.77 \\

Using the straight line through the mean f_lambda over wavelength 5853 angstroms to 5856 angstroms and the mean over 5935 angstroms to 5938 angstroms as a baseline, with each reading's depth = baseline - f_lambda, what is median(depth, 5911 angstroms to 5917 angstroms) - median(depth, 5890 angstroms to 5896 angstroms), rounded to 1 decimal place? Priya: -2.0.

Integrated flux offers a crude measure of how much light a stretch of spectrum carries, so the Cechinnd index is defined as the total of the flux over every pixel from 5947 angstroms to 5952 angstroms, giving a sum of 23.5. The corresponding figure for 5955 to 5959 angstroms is 23.5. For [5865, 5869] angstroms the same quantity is 23.2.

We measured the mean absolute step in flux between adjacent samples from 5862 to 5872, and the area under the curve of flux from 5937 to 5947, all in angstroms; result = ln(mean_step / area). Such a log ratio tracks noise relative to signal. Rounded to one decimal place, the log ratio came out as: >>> -5.4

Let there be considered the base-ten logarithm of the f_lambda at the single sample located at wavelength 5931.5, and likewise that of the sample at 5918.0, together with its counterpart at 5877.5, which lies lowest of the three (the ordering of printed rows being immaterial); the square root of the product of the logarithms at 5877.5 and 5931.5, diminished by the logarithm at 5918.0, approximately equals -0.011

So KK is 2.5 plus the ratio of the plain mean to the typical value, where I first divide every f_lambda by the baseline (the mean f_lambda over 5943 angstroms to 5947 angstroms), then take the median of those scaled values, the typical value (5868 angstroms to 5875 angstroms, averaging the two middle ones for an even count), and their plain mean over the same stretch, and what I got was 3.49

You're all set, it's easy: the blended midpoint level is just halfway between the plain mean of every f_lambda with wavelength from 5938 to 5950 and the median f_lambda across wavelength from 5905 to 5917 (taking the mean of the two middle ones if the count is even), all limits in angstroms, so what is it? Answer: 8.01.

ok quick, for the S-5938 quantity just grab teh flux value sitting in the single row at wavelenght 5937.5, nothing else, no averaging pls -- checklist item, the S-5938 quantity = 7.912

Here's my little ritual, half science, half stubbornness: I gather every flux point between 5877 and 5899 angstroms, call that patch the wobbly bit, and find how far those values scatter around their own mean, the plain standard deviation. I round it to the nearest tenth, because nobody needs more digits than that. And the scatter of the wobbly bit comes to 1.4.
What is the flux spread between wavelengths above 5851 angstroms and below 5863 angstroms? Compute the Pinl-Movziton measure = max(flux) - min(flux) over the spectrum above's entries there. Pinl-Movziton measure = 1.06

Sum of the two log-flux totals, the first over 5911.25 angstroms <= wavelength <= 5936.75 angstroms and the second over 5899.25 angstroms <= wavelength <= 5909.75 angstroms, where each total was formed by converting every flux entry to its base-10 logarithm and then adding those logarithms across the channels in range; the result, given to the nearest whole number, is 22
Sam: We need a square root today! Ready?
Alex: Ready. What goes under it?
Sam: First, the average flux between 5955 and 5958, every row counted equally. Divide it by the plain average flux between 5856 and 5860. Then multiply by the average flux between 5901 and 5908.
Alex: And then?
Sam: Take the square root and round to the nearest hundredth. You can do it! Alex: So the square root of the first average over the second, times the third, 2.91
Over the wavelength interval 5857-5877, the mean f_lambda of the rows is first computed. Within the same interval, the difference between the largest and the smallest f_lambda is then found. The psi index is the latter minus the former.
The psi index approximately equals -6.7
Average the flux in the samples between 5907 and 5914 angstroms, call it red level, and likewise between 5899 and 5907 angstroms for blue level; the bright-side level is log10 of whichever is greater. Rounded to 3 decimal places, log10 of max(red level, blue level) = 0.910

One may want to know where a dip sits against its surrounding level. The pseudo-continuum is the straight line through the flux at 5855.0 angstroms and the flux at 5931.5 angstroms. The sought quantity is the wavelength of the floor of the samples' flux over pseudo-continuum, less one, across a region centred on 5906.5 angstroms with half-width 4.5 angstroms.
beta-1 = 5904.5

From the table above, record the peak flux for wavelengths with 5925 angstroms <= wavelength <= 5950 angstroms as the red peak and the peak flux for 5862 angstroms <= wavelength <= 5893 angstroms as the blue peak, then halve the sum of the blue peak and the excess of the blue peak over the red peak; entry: 4.30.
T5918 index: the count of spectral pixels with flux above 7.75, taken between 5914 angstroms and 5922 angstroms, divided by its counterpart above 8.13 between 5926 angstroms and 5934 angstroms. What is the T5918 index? 5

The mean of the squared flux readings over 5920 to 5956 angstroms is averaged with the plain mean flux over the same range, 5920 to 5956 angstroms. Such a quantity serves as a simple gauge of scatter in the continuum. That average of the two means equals 35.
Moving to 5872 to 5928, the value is 33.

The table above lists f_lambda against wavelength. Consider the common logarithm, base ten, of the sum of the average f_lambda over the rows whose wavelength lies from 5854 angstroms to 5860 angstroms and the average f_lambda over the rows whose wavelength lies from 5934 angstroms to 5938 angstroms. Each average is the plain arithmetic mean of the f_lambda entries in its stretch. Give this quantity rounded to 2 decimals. 1.19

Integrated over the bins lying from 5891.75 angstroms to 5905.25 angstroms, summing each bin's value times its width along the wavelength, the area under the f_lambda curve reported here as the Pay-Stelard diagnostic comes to 96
